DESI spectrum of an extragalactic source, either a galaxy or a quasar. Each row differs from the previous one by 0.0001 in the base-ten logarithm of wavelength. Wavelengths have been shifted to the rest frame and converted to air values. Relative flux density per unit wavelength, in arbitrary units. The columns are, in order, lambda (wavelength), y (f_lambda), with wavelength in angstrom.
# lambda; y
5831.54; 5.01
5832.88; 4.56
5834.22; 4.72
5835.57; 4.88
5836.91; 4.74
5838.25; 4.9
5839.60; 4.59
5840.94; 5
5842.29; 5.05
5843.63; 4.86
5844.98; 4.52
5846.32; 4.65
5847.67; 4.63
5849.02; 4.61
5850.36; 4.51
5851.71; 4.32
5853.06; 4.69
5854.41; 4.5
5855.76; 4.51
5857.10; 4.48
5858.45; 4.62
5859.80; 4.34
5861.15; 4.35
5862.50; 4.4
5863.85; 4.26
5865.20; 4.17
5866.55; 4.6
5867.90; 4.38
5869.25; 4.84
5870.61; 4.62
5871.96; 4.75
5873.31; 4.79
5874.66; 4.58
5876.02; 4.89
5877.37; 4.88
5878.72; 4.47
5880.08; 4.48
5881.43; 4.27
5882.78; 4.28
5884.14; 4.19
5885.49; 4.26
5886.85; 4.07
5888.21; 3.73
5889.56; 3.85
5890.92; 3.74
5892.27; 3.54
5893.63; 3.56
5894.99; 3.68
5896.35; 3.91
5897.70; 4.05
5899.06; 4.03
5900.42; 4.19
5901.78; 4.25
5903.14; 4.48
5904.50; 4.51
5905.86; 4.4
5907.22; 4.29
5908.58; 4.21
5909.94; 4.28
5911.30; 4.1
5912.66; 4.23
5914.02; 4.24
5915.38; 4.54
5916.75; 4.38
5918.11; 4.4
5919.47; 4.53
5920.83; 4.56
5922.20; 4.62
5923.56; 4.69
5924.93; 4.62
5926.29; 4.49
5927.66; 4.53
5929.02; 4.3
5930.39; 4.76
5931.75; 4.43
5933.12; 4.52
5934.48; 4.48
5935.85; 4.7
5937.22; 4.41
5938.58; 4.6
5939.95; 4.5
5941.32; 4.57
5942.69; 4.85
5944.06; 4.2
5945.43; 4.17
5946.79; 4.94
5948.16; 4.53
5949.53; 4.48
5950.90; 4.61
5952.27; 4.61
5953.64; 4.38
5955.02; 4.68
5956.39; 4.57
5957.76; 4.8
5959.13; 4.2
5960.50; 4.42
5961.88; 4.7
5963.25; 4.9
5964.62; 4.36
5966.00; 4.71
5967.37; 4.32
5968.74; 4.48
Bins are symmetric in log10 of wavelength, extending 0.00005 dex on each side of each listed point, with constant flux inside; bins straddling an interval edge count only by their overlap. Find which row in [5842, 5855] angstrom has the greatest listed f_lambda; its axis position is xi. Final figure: 5842.29 angstrom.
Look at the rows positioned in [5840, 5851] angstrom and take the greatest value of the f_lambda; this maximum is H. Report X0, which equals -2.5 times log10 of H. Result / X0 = -1.76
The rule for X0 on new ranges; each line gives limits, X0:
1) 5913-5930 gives -1.68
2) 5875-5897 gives -1.72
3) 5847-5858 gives -1.68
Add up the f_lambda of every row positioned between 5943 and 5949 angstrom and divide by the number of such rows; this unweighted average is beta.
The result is 4.46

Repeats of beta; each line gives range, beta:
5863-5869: 4.35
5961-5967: 4.67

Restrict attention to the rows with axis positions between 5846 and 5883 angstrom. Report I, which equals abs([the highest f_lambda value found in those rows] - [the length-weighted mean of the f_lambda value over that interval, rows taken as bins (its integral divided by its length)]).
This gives 0.36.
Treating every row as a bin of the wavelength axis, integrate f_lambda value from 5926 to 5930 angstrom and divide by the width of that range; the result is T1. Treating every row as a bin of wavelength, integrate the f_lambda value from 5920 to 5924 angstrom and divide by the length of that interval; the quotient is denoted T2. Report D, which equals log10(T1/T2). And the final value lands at -0.016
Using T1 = 4.5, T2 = 4.62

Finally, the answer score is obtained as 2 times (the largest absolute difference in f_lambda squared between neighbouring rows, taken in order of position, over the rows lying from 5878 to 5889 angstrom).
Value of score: 5.3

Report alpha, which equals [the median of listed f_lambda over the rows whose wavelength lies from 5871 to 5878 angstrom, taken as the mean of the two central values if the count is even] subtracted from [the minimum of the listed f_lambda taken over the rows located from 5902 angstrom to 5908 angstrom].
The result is -0.5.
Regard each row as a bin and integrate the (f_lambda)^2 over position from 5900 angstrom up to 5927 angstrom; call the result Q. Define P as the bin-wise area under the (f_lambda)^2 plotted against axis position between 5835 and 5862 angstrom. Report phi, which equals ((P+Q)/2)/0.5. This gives 1105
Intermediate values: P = 581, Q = 524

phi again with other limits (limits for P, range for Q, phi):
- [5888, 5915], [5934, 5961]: 1007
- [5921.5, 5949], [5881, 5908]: 1017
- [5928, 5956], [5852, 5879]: 1138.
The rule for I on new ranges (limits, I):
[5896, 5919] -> 0.27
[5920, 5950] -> 0.40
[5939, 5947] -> 0.42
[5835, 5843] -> 0.19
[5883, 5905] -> 0.51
